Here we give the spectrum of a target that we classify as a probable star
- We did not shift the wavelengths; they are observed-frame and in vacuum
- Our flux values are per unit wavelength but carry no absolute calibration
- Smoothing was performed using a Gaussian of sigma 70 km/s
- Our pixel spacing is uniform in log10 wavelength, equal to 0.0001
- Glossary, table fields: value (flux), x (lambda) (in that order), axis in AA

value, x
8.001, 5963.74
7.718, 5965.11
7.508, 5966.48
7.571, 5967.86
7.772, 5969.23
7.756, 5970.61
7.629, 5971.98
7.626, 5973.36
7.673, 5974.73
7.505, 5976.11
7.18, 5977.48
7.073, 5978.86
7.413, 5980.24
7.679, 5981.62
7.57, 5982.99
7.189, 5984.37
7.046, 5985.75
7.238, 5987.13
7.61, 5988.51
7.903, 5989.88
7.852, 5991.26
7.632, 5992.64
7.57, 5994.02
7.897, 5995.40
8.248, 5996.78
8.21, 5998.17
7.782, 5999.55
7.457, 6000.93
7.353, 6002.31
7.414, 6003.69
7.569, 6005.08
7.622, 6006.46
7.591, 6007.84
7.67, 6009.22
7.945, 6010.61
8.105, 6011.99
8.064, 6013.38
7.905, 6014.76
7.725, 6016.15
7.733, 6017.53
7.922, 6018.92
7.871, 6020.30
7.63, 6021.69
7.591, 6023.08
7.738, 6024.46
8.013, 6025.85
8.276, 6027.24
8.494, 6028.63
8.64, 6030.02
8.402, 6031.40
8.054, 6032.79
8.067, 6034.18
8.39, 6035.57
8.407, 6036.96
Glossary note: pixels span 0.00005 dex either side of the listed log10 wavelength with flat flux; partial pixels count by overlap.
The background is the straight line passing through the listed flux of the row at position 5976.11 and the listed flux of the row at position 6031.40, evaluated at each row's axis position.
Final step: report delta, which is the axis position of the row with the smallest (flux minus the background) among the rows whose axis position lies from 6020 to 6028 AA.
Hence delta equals 6023.08 AA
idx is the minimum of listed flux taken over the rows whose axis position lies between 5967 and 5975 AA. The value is 7.571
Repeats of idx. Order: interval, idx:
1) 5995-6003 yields 7.353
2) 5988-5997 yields 7.57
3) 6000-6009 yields 7.353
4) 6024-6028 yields 7.738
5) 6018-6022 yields 7.63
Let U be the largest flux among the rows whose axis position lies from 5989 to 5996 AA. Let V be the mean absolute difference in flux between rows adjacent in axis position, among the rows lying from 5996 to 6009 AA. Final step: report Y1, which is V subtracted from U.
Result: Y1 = 7.8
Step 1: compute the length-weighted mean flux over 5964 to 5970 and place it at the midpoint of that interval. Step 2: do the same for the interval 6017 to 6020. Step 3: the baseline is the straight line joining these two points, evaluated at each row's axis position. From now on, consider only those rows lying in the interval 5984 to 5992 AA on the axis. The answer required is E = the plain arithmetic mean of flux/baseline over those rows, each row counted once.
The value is 0.97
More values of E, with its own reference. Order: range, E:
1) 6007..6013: 1.00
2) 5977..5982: 0.95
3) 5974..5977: 0.99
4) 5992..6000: 1.02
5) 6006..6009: 0.97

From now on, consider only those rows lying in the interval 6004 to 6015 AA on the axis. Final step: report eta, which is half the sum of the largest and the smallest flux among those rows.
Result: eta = 7.84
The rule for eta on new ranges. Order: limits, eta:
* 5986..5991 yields 7.57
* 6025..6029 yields 8.25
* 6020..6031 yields 8.12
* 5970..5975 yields 7.69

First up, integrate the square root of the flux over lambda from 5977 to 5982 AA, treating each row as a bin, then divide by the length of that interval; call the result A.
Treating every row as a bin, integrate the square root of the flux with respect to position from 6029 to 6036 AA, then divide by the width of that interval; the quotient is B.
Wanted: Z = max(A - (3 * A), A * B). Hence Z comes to 7.8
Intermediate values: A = 2.70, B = 2.89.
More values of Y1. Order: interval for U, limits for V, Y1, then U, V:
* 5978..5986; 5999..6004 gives 7.5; 7.679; 0.16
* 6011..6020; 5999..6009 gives 8.0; 8.105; 0.12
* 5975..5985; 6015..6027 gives 7.5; 7.679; 0.14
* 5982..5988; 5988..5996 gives 7.4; 7.57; 0.19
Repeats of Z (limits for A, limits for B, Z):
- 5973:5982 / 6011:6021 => 7.7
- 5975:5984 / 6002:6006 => 7.4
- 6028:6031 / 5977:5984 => 8.0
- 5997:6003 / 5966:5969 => 7.6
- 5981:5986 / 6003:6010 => 7.5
